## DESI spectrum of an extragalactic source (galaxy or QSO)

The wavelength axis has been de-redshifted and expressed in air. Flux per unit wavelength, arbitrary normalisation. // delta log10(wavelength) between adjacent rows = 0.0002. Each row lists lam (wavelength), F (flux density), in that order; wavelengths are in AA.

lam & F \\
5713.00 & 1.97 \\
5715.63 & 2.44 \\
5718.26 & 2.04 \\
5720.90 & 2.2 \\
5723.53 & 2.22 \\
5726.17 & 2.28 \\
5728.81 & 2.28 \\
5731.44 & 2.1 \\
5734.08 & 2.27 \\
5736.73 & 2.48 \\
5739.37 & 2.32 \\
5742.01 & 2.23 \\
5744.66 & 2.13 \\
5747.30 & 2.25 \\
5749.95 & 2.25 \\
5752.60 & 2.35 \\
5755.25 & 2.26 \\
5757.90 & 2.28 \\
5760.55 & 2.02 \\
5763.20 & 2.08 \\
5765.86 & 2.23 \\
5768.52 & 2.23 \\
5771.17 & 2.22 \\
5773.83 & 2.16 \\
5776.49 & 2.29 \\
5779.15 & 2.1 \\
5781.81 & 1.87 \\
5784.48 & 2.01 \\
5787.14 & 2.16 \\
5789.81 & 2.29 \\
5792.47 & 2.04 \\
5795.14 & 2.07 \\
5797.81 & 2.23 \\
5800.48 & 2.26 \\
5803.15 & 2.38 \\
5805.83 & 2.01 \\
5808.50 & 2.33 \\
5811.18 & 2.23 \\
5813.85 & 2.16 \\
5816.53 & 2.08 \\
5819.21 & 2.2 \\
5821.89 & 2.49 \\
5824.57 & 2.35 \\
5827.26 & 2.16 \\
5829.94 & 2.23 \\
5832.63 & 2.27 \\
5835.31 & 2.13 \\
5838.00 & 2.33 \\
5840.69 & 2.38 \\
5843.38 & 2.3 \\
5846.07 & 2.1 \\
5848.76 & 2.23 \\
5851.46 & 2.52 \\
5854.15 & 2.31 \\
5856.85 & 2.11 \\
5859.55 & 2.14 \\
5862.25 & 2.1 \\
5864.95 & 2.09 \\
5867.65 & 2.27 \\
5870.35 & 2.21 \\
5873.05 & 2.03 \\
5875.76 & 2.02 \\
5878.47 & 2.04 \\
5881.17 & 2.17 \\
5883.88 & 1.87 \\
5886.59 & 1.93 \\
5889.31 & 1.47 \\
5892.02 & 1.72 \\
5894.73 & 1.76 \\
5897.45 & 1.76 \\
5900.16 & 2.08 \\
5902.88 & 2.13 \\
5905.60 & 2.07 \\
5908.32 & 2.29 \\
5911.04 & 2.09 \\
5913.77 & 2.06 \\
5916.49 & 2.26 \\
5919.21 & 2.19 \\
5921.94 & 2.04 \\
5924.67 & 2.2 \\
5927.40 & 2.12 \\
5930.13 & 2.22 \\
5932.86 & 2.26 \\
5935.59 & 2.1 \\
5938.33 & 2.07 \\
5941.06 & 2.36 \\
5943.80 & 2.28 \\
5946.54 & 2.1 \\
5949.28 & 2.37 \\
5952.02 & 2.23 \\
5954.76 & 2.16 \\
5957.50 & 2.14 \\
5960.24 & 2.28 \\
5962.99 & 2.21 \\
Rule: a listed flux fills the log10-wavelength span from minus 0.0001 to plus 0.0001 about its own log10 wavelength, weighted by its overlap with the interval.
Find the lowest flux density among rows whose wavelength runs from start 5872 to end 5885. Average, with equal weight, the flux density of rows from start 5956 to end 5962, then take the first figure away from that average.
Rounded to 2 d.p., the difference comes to 0.34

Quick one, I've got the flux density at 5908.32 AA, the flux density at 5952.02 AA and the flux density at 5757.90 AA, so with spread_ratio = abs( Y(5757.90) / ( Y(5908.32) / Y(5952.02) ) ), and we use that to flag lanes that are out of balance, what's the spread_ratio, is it 2.22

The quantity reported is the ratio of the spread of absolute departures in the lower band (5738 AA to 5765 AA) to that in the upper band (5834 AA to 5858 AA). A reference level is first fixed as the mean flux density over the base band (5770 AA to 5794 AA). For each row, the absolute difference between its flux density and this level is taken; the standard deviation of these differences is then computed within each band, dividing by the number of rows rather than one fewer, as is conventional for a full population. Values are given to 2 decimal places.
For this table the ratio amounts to 0.50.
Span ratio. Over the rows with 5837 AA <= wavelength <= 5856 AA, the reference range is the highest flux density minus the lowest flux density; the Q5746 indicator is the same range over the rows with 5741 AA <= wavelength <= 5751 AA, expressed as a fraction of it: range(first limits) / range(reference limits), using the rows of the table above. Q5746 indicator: 0.29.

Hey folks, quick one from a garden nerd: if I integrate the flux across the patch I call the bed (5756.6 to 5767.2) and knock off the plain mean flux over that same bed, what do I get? 20.7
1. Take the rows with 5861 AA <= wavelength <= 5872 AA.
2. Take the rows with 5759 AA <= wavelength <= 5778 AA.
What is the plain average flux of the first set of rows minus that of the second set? -0.01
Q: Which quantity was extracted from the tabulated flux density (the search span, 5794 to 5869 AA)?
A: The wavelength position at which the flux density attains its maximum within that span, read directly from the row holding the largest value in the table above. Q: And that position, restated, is 5851.46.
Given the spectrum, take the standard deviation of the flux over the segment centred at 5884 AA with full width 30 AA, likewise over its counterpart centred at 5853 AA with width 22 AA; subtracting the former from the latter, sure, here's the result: -0.071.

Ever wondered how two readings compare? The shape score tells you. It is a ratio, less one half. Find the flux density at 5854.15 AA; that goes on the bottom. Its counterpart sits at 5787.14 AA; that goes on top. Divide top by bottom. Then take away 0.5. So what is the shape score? 0.435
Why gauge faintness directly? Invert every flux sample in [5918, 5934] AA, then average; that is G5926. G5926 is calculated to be 0.461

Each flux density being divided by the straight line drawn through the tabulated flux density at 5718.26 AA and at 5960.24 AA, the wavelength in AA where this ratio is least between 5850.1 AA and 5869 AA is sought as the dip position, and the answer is 5864.95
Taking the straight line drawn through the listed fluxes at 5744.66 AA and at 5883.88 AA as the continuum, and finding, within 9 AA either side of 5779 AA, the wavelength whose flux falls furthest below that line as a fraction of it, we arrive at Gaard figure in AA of 5781.81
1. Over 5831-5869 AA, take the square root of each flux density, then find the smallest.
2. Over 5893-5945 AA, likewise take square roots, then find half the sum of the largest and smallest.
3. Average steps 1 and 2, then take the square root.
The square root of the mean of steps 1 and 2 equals 1.20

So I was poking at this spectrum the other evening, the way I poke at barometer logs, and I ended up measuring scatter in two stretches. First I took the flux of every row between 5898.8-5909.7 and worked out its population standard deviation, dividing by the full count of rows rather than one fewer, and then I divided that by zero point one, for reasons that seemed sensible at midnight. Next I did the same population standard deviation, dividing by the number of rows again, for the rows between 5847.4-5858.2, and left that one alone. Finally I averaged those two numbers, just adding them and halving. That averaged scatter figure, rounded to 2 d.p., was 0.52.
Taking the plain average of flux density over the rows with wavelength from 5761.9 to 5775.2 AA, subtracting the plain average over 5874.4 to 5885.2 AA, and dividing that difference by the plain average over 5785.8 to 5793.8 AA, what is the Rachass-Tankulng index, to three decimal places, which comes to 0.073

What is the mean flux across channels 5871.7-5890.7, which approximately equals 1.93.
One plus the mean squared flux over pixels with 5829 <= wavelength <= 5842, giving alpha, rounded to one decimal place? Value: 6.2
